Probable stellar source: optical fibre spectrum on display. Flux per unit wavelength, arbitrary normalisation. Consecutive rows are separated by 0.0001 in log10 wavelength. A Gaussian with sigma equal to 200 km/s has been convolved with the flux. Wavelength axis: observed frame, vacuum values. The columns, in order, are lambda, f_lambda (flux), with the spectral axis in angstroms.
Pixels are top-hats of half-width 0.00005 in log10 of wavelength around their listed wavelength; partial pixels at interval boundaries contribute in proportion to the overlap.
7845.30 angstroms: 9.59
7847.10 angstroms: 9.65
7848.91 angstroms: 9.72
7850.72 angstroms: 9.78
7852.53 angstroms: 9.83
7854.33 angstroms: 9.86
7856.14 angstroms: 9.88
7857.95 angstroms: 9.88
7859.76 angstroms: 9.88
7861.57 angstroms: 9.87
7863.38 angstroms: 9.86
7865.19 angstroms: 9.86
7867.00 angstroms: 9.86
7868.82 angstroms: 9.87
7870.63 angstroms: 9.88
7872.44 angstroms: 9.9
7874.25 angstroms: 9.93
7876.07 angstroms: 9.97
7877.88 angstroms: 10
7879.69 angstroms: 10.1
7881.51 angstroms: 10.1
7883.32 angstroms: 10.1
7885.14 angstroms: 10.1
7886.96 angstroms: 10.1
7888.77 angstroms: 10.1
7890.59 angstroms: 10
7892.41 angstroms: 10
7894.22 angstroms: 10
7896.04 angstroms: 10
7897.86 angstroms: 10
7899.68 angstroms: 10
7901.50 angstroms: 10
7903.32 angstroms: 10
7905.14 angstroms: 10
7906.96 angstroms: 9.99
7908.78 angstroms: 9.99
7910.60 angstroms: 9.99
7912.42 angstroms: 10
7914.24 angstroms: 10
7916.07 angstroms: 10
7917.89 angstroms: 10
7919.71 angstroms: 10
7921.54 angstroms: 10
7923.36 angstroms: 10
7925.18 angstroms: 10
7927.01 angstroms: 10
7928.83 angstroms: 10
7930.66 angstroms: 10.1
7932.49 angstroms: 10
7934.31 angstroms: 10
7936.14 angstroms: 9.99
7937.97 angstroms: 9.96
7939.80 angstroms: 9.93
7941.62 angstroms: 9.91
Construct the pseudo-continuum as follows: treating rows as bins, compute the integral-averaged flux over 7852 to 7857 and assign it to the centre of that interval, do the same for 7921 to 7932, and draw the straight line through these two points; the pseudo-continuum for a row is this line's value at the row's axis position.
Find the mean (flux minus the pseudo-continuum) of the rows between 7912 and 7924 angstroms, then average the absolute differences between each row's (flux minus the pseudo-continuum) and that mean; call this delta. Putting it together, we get 0.006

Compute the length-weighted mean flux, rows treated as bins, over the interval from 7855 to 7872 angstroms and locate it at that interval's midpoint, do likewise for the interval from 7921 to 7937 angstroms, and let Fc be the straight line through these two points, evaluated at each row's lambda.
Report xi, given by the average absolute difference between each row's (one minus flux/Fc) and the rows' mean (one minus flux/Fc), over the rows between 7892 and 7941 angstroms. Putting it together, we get 0.003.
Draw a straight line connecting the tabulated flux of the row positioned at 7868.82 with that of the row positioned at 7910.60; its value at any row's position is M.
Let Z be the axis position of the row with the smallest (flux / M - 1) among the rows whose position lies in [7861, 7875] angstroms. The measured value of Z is 7867.00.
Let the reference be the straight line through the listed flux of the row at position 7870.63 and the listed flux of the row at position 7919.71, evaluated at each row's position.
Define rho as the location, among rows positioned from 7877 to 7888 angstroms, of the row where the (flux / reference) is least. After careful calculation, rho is 7877.88 angstroms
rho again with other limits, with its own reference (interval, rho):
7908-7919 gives 7917.89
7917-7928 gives 7927.01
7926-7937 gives 7936.14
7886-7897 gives 7896.04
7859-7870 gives 7867.00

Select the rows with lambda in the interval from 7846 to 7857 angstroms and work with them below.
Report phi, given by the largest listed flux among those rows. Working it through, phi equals 9.88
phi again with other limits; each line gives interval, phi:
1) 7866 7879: 10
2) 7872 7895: 10.1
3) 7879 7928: 10.1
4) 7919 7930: 10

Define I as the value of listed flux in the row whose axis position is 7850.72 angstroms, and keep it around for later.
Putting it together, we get 9.78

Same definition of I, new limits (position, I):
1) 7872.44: 9.9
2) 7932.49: 10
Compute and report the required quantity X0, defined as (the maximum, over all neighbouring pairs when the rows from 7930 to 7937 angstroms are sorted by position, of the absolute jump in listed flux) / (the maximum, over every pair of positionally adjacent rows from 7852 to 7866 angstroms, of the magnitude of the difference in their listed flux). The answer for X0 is 3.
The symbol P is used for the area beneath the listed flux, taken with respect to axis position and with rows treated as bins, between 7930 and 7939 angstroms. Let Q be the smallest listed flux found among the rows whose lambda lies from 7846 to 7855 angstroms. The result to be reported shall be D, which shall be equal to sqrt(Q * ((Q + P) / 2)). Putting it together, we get 21.93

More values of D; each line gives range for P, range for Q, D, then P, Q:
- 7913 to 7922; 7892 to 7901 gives 22.35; 89.9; 10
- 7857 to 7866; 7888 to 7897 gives 22.23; 88.8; 10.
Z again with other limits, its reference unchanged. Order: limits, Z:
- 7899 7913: 7910.60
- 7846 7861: 7847.10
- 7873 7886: 7874.25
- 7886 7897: 7896.04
